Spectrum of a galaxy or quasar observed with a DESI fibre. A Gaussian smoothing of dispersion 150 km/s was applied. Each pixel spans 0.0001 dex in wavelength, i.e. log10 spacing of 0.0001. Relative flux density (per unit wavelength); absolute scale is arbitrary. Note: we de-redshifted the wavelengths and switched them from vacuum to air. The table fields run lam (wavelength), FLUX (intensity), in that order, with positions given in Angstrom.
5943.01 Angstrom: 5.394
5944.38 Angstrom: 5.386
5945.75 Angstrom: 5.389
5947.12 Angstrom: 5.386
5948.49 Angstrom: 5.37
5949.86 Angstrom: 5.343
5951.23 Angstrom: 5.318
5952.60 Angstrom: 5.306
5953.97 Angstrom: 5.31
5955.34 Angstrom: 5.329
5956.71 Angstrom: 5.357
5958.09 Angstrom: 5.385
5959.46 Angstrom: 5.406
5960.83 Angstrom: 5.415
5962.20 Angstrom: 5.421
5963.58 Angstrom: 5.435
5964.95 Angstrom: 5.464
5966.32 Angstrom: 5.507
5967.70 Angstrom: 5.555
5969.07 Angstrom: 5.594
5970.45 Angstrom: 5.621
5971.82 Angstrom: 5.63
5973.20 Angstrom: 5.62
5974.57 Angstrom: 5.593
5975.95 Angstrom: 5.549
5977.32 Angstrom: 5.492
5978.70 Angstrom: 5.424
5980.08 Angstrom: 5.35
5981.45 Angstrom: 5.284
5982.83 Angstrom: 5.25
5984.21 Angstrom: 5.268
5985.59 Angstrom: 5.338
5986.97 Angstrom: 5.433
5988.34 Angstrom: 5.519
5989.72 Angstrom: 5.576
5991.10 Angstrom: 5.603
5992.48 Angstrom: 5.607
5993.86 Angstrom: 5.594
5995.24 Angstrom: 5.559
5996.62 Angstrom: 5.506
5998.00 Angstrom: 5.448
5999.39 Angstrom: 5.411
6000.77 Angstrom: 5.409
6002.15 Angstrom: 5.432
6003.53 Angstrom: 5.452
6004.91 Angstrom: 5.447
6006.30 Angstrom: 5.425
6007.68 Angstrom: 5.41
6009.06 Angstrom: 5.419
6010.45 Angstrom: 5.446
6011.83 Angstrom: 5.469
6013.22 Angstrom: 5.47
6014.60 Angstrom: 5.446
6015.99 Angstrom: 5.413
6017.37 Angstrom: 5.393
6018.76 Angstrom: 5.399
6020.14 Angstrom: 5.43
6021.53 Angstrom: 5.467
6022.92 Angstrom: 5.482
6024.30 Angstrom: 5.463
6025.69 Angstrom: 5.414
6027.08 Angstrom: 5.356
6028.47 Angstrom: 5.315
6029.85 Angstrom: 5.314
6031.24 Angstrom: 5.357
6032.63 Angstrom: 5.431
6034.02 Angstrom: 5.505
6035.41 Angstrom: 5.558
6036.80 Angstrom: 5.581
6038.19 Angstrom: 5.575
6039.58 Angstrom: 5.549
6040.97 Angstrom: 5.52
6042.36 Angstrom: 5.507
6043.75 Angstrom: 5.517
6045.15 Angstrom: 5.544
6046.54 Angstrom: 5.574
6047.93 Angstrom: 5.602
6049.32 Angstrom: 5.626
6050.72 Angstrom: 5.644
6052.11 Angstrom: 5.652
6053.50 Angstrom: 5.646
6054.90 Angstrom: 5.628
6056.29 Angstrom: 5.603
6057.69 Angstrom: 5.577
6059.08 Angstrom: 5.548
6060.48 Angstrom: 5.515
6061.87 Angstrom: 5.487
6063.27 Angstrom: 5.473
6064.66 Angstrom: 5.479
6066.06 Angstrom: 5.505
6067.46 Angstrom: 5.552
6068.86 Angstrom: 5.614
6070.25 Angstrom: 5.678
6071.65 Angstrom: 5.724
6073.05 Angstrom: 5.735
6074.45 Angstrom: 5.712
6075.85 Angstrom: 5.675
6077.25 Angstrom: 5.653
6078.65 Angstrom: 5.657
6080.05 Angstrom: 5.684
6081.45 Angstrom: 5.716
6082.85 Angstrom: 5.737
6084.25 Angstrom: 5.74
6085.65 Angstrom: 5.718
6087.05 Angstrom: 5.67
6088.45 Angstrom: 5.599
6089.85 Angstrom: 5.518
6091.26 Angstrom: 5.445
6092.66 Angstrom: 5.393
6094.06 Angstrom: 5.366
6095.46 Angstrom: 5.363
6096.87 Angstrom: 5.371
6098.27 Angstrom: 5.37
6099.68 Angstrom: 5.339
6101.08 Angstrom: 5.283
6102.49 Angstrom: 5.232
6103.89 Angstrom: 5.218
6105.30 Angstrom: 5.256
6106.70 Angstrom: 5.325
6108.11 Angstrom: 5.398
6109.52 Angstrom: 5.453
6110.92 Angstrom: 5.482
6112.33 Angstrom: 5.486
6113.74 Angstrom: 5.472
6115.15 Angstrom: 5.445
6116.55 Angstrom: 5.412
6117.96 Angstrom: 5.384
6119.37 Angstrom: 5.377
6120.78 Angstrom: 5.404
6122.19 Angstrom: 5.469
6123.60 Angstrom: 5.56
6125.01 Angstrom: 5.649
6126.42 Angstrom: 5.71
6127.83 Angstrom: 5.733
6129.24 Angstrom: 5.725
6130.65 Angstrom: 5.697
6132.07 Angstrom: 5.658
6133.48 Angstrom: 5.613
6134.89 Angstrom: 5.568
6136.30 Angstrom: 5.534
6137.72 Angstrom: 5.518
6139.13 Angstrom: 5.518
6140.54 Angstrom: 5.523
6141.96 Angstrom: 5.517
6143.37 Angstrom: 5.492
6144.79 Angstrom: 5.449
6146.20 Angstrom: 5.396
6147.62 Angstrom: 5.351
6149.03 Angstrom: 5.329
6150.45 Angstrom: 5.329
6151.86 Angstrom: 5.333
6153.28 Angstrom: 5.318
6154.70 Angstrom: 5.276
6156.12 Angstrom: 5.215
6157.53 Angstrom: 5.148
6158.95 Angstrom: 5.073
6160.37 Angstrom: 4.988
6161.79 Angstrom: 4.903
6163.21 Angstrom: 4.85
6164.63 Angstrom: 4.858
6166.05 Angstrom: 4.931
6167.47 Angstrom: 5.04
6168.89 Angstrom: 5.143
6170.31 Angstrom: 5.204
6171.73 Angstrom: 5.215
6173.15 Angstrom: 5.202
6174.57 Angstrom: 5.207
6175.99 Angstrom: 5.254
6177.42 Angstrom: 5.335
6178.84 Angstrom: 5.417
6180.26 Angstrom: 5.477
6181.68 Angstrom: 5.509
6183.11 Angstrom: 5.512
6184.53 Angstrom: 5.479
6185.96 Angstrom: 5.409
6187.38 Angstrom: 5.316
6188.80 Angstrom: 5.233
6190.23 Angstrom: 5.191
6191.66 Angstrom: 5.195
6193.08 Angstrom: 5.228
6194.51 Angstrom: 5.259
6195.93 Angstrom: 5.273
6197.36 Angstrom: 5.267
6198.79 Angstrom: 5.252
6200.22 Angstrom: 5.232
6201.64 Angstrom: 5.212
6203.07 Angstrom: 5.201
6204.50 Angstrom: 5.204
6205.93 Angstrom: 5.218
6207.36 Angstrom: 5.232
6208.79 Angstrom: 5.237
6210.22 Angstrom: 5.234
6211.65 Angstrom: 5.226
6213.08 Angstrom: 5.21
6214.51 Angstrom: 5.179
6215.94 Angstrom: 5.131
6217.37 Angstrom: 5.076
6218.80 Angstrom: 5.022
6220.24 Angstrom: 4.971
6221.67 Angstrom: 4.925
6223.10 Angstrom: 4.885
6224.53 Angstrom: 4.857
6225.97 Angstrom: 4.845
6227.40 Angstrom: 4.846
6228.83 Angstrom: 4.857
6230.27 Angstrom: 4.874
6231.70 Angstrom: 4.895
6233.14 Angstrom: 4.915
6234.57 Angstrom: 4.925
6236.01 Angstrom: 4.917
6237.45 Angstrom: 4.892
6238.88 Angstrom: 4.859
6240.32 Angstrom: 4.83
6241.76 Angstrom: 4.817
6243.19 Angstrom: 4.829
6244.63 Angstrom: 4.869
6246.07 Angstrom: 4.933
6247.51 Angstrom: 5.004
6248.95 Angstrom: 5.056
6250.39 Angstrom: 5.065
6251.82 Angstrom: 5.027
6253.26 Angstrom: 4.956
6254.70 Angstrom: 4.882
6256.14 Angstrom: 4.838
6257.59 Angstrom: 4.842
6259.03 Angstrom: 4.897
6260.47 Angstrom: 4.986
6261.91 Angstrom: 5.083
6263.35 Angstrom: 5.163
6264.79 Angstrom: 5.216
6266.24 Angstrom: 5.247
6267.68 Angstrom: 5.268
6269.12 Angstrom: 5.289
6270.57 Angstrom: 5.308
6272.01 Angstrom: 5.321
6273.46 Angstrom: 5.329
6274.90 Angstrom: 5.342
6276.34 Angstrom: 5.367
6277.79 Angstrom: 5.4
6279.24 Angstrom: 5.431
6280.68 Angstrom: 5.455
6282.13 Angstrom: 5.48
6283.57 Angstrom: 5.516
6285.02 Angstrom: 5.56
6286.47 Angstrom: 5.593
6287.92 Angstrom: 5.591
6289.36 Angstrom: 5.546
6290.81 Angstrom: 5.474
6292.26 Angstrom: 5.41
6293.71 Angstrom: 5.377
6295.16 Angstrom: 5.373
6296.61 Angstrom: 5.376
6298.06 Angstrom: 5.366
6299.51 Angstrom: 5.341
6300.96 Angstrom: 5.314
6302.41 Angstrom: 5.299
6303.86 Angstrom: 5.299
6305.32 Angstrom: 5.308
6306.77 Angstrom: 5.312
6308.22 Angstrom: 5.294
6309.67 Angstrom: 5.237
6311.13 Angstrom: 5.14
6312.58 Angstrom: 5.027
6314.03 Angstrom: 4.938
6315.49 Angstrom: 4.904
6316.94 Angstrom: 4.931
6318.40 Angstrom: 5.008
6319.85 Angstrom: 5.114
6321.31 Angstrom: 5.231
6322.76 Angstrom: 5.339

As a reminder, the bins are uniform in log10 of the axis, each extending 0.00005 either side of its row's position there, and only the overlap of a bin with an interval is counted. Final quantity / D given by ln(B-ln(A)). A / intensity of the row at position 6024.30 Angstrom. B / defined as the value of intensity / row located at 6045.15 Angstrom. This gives 1.35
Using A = 5.463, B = 5.544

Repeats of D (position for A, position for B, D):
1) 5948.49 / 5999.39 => 1.32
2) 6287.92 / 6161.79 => 1.16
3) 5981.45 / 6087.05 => 1.39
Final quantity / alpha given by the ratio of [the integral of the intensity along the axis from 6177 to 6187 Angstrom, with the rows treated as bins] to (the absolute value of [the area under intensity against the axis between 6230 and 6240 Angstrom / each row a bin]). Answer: 1.11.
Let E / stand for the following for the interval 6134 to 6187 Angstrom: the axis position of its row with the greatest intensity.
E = 6134.89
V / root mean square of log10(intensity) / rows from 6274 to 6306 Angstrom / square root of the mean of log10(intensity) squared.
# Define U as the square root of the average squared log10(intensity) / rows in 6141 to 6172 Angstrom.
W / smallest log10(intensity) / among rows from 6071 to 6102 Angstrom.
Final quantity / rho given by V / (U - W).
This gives -102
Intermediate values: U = 0.716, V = 0.734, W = 0.723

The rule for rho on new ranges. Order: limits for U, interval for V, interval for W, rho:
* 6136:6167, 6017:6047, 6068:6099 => -91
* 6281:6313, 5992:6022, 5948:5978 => 134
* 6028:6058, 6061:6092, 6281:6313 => 18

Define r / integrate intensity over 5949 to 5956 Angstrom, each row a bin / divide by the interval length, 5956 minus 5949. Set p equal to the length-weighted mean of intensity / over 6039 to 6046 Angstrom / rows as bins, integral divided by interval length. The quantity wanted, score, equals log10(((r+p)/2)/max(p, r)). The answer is -0.008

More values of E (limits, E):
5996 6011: 5996.62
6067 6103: 6084.25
